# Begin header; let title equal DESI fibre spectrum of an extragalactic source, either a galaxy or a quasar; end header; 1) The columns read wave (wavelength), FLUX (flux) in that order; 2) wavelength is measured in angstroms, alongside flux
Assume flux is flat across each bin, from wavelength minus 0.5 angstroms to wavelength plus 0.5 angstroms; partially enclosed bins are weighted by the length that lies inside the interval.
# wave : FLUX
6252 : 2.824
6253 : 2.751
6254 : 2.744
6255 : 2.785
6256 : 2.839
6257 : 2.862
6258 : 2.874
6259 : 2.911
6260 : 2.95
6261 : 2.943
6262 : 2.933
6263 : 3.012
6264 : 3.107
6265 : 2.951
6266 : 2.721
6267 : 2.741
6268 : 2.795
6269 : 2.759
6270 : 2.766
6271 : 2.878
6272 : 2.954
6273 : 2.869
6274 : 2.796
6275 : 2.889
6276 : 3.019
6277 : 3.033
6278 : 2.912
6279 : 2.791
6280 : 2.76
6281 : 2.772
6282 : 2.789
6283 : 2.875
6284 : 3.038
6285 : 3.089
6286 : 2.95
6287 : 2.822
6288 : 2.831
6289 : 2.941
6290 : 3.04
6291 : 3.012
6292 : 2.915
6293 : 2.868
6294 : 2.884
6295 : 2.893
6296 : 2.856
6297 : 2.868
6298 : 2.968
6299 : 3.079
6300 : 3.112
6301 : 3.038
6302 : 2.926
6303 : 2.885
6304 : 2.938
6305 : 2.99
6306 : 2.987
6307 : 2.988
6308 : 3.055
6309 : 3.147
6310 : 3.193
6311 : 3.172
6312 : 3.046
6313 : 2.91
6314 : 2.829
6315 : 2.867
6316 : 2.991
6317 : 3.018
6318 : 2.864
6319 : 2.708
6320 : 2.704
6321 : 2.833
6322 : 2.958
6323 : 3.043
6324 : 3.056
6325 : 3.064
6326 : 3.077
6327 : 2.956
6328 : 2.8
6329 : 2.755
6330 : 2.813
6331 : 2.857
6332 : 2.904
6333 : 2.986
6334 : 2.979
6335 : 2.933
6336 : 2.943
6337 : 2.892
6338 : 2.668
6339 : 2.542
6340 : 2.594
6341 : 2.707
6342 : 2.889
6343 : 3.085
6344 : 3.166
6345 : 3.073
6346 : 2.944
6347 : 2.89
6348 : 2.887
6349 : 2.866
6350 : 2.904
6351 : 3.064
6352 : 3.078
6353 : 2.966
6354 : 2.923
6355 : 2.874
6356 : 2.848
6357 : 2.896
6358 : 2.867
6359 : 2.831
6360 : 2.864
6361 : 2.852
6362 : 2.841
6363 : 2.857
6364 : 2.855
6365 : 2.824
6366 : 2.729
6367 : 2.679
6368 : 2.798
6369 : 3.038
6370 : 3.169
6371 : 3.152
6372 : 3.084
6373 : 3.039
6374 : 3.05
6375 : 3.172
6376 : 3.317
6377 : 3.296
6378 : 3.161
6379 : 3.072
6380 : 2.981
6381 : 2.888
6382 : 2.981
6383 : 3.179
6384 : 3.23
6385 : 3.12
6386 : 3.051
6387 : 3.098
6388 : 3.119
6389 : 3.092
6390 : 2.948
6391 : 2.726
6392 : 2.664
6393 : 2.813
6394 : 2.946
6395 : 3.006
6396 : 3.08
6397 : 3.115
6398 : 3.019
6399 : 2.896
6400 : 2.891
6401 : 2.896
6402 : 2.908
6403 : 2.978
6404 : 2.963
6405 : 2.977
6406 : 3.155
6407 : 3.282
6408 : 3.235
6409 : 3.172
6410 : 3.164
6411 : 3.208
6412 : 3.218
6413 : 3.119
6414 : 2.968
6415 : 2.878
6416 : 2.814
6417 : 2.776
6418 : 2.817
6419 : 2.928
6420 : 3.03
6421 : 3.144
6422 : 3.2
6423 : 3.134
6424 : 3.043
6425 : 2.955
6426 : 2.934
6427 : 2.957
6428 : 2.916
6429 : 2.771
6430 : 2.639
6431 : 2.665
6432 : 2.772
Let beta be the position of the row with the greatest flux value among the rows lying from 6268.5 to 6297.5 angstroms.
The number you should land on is 6285 angstroms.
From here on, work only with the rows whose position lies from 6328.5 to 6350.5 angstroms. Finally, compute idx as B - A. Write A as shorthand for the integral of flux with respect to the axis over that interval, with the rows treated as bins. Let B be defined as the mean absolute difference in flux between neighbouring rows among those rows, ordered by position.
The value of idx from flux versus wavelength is -63.2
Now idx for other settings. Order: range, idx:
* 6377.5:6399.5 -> -66.1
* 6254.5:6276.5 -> -63.3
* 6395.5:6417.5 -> -66.7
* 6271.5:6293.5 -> -63.9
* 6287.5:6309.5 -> -65.2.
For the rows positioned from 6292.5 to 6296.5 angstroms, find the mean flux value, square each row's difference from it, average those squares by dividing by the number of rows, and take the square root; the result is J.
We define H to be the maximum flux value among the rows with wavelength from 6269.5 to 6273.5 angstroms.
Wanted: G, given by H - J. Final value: 2.94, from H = 2.954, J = 0.01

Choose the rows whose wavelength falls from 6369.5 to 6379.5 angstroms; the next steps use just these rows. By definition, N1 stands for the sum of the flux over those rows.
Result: 31.5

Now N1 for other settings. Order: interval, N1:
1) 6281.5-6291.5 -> 29.4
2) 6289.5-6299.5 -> 29.4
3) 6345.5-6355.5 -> 29.4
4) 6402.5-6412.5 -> 31.4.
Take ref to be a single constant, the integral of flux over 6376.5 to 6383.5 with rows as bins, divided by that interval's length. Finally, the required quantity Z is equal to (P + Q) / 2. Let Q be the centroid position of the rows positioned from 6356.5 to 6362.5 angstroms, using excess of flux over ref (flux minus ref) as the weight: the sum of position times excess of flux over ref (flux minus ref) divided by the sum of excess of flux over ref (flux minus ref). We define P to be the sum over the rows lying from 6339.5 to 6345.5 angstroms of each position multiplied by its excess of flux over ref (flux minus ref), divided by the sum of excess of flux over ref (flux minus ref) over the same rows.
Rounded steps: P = 6340.4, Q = 6359.6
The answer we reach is 6350.0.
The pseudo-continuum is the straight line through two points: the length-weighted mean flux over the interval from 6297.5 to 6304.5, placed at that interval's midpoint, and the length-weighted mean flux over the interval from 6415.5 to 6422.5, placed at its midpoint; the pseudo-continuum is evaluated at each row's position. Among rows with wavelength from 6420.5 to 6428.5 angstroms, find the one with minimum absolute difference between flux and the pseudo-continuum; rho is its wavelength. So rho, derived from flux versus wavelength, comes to 6427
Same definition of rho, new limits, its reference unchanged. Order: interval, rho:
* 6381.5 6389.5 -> 6382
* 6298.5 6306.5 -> 6305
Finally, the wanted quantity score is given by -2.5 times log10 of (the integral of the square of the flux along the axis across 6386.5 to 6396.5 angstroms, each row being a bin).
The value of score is -4.9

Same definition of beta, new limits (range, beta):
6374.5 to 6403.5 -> 6376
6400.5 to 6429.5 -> 6407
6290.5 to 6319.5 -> 6310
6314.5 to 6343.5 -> 6343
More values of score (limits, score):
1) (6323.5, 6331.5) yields -4.6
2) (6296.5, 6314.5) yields -5.5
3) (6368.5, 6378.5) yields -5.0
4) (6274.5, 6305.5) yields -6.1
